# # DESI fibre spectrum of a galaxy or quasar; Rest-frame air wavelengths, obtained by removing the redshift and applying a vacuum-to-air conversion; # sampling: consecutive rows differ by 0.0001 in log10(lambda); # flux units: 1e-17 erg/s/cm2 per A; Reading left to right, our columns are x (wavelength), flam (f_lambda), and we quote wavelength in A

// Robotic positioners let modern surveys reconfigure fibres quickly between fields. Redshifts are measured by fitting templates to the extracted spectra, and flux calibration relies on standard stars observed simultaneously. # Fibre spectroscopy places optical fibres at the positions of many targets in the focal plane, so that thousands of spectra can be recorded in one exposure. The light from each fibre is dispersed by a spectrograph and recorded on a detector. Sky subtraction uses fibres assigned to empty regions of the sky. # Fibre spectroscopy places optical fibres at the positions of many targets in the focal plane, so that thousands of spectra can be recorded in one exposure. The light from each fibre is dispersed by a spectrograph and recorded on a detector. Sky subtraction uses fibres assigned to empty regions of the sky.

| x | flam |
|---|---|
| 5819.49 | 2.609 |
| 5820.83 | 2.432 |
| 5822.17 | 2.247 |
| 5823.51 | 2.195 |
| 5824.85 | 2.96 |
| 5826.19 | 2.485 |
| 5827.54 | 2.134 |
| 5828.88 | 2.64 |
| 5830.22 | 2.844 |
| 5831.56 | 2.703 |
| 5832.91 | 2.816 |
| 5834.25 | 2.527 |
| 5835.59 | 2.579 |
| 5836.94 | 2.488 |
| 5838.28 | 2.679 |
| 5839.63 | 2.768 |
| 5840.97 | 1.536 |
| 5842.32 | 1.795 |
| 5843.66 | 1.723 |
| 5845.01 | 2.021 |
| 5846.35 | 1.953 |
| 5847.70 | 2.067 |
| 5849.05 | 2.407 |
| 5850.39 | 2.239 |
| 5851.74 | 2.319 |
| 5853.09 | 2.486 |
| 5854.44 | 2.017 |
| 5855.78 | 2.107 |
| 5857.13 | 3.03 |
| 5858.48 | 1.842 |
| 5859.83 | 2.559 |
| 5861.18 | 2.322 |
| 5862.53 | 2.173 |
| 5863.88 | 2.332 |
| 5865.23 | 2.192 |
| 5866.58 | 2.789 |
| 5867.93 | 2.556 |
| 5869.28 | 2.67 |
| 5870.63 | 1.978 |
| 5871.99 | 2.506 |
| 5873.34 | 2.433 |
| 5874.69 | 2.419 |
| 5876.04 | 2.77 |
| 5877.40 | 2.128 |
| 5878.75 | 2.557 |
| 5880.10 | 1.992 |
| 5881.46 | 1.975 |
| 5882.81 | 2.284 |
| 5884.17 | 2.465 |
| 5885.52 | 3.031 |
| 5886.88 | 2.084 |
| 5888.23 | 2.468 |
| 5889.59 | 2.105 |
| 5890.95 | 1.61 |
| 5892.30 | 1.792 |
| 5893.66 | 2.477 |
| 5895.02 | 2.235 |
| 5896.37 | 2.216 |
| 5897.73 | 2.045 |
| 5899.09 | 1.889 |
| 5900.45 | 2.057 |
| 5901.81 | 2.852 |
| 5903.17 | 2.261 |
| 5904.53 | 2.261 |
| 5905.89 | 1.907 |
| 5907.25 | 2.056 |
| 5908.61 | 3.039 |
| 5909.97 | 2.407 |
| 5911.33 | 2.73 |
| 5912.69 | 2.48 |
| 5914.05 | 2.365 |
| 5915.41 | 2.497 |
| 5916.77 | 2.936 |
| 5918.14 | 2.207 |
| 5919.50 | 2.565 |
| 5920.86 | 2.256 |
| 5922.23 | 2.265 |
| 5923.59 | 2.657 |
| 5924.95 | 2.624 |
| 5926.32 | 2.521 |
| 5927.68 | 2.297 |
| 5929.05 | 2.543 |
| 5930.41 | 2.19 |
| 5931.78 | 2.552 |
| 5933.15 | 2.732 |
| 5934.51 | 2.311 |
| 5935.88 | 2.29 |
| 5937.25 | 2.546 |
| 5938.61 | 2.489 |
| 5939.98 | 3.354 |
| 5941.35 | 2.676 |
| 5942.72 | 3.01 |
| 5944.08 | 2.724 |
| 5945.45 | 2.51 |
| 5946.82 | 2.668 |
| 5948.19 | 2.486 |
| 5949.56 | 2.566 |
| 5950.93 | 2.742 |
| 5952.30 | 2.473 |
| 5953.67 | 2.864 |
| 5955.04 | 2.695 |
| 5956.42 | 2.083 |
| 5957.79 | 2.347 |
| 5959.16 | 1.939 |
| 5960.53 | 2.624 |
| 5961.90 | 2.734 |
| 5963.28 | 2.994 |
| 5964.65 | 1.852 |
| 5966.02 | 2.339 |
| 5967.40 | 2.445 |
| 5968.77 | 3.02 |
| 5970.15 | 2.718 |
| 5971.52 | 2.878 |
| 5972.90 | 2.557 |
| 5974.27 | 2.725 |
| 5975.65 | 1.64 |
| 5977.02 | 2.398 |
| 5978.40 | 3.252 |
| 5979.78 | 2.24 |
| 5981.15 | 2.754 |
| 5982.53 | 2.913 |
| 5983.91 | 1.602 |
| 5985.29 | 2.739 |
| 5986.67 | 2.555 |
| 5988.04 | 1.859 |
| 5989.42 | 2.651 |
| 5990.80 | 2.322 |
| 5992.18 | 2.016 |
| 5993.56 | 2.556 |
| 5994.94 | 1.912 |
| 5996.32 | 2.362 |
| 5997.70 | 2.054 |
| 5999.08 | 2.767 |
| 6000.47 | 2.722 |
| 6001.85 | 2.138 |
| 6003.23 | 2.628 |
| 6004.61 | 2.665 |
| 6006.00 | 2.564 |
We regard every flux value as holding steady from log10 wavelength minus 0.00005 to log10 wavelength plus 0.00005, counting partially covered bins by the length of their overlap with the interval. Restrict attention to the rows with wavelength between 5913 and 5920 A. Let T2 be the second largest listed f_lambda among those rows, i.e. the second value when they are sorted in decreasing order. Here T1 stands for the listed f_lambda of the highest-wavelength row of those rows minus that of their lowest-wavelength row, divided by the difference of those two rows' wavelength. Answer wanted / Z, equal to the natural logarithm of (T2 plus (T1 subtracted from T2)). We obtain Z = 1.63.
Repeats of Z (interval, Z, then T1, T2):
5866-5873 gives 1.68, -0.05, 2.67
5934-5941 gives 1.59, 0.19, 2.546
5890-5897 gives 1.47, 0.11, 2.235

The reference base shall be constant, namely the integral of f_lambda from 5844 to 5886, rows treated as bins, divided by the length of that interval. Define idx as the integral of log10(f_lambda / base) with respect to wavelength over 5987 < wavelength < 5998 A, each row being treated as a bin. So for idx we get -0.25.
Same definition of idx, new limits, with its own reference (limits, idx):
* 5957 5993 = 0.59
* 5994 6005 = 0.09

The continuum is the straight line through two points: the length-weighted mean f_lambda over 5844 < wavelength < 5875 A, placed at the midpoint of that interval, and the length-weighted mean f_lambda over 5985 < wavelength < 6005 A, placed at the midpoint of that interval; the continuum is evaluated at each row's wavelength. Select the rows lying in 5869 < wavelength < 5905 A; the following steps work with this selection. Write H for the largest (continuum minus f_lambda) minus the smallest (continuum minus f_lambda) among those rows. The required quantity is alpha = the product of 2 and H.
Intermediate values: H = 1.42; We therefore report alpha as 2.8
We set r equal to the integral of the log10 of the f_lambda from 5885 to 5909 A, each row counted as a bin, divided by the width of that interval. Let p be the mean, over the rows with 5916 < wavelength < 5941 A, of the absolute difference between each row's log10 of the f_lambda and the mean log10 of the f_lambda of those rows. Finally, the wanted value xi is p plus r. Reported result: 0.377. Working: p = 0.0351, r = 0.342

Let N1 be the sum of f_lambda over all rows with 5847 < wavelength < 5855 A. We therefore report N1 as 13.5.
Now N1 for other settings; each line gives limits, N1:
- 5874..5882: 13.8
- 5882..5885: 4.7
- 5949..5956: 13.3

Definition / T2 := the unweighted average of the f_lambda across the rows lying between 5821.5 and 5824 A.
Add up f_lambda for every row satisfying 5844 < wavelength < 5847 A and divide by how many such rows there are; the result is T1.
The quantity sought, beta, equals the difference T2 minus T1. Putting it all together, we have 0.23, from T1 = 1.99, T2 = 2.2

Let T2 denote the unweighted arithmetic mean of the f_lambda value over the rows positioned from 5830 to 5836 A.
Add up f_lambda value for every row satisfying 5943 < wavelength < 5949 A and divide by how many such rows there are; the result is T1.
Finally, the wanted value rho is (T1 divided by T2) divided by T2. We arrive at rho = 0.36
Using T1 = 2.60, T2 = 2.69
